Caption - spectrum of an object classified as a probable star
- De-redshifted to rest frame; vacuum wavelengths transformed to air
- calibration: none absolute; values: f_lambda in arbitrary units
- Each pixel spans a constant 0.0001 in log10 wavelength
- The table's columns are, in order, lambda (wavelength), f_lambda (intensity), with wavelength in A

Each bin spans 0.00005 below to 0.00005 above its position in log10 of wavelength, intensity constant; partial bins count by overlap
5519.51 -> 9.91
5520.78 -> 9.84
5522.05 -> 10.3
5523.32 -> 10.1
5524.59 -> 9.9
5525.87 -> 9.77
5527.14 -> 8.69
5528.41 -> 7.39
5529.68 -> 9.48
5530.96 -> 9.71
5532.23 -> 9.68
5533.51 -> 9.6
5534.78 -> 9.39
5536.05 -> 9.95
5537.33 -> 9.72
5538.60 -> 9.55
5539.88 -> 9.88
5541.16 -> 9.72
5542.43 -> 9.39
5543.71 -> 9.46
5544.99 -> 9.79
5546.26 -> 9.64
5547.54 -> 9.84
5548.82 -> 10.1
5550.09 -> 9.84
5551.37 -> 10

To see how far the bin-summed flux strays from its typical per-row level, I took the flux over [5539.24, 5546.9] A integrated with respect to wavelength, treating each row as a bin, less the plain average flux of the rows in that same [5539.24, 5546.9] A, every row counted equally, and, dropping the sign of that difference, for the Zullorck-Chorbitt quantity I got 64.2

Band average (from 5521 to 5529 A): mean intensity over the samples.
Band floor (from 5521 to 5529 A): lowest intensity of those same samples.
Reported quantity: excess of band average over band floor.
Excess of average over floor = 2.0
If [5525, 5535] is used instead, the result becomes 1.8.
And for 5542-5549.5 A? 0.3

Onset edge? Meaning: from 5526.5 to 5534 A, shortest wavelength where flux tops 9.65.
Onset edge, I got 5530.96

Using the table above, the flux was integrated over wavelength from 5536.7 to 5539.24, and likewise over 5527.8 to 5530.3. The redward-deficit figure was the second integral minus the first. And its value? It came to -3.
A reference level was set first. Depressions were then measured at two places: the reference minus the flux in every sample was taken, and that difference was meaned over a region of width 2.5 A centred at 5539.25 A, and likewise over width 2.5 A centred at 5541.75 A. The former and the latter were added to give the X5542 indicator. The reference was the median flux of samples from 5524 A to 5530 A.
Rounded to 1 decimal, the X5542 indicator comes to -0.3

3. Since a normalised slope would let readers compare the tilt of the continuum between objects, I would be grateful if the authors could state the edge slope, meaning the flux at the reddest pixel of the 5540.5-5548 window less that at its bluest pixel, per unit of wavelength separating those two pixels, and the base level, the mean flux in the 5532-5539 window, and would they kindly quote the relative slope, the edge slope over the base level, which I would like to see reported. 0.0019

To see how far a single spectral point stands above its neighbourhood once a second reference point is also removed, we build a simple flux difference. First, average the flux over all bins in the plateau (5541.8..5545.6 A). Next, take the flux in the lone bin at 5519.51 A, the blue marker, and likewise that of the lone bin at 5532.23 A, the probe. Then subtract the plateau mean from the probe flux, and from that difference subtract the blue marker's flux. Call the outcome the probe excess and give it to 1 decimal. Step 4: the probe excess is -9.8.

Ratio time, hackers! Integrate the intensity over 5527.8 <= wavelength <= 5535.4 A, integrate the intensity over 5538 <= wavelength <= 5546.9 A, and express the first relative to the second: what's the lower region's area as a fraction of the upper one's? 0.82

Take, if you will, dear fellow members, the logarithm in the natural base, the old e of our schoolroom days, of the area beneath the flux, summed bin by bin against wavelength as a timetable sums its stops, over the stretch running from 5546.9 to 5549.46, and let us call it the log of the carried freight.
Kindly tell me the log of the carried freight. 3.24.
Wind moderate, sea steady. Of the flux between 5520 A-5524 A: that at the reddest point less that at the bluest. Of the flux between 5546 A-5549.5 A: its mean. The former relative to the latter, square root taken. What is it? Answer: 0.162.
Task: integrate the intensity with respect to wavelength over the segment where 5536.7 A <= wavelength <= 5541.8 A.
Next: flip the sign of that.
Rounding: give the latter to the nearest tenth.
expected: -49.6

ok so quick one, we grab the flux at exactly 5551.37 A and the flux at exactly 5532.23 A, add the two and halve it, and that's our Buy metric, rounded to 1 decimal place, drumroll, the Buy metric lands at 9.8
